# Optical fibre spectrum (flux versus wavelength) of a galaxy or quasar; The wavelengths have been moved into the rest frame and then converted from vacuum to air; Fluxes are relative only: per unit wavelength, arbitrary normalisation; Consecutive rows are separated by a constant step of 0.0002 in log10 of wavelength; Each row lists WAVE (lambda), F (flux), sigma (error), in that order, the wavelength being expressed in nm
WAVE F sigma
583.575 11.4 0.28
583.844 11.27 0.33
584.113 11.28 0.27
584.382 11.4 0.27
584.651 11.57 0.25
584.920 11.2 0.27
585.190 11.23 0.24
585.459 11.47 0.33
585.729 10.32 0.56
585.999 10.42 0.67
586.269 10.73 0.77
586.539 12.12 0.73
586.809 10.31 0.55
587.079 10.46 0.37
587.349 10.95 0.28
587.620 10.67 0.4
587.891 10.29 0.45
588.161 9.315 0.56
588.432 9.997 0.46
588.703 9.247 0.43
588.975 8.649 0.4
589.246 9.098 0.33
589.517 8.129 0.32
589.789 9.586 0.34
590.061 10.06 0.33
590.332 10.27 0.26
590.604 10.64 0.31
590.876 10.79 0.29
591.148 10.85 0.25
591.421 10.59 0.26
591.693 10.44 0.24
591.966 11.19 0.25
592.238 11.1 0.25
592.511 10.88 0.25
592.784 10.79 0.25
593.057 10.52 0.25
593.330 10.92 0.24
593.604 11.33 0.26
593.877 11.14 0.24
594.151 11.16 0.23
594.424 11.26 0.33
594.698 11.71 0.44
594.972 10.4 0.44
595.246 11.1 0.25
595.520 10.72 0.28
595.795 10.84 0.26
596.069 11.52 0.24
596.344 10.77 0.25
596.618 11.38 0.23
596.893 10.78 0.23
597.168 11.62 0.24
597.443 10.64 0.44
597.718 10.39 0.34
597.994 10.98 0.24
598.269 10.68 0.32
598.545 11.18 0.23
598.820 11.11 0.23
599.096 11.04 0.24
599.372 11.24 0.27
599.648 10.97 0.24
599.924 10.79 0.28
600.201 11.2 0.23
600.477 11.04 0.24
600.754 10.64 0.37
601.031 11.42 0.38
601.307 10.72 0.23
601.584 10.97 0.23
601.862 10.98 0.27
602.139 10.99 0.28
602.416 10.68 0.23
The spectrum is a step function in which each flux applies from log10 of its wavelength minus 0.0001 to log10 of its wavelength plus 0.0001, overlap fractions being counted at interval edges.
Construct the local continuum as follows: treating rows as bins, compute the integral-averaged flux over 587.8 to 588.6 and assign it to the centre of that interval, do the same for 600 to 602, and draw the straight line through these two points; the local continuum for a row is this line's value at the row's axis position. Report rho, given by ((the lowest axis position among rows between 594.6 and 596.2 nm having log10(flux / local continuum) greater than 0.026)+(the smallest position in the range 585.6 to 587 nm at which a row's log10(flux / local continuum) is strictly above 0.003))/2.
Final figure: 590.21 nm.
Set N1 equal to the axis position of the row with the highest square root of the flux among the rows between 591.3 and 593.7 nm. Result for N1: 593.604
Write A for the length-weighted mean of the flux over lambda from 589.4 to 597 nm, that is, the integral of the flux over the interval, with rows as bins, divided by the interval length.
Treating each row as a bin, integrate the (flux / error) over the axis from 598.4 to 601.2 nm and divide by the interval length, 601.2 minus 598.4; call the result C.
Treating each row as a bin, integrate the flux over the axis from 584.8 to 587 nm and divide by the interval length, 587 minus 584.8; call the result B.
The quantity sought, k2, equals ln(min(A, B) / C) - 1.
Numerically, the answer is -2.37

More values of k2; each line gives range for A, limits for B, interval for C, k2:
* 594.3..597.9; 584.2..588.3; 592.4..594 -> -2.40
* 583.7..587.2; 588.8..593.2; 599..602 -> -2.41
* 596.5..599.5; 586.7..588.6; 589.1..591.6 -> -2.20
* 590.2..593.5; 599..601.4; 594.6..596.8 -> -2.31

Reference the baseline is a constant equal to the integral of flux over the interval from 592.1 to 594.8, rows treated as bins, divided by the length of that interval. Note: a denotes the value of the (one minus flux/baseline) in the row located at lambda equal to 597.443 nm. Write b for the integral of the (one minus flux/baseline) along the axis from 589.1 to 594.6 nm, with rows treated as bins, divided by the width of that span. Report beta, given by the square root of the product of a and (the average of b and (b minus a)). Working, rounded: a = 0.039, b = 0.048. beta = 0.033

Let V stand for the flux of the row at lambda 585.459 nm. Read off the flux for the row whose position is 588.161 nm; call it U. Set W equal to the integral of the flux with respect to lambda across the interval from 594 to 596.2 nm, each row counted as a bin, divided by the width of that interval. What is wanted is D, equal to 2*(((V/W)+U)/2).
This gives 10.3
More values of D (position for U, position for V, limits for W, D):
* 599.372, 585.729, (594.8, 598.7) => 12.2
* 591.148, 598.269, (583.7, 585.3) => 11.8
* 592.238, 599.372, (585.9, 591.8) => 12.2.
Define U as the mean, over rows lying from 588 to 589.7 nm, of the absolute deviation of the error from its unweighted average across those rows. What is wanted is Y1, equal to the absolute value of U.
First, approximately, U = 0.07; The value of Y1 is 0.07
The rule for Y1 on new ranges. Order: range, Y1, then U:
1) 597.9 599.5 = 0.03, 0.03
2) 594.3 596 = 0.07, 0.07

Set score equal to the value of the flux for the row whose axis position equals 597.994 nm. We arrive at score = 10.98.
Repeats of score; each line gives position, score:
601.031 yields 11.42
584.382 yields 11.4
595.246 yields 11.1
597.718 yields 10.39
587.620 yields 10.67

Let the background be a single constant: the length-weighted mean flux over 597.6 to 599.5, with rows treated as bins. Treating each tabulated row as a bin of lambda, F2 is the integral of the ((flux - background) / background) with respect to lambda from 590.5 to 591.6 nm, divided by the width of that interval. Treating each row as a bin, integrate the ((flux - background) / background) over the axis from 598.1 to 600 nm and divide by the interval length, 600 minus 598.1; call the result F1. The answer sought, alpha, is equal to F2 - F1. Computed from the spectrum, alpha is -0.03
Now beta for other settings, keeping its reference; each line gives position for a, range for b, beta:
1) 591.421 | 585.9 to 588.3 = 0.031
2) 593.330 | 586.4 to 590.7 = 0.036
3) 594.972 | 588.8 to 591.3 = 0.072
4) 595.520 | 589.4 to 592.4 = 0.040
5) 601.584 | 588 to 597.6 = 0.020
